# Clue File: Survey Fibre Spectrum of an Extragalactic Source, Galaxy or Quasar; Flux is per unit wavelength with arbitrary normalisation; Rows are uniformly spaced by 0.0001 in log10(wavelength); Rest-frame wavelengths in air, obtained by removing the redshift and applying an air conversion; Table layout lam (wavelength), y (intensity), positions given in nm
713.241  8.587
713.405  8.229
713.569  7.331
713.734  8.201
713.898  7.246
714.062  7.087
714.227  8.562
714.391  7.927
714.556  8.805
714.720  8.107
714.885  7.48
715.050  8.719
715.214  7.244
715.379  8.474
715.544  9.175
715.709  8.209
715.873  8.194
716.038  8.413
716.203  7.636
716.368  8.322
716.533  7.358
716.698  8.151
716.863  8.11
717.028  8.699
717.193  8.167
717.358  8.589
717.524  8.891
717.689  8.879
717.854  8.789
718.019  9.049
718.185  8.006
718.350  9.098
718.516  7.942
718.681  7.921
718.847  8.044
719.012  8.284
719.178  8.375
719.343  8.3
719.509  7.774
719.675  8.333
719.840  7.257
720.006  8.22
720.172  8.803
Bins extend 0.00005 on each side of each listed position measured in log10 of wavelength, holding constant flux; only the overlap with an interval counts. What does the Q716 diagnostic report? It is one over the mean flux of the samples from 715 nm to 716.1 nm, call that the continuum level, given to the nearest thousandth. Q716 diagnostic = 0.120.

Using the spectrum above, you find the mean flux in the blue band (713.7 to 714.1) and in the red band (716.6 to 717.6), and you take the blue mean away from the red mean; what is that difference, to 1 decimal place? 0.9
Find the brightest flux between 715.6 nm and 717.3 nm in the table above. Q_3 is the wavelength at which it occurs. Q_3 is 717.028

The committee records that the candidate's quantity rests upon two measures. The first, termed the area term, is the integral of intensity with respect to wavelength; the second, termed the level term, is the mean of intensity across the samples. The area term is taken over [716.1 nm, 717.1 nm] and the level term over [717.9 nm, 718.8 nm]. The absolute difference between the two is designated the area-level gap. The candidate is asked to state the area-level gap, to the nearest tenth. 0.4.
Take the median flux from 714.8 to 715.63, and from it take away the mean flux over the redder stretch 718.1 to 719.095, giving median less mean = 0.26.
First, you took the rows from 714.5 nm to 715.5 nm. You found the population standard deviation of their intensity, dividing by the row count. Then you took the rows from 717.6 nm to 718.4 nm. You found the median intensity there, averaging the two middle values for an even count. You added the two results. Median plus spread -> 9.47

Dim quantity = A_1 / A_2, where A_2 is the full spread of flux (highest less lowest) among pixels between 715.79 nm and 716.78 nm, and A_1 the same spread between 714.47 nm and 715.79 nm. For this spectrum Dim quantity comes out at 1.8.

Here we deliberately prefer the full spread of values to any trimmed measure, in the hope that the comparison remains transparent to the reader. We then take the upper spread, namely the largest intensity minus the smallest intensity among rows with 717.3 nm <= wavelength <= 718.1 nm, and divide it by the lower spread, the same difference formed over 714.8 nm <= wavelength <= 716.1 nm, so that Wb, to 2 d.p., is 0.24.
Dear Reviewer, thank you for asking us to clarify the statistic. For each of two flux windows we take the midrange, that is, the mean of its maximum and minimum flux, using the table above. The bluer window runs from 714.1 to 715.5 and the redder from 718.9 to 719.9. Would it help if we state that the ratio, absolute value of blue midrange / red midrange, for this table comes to 1.027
